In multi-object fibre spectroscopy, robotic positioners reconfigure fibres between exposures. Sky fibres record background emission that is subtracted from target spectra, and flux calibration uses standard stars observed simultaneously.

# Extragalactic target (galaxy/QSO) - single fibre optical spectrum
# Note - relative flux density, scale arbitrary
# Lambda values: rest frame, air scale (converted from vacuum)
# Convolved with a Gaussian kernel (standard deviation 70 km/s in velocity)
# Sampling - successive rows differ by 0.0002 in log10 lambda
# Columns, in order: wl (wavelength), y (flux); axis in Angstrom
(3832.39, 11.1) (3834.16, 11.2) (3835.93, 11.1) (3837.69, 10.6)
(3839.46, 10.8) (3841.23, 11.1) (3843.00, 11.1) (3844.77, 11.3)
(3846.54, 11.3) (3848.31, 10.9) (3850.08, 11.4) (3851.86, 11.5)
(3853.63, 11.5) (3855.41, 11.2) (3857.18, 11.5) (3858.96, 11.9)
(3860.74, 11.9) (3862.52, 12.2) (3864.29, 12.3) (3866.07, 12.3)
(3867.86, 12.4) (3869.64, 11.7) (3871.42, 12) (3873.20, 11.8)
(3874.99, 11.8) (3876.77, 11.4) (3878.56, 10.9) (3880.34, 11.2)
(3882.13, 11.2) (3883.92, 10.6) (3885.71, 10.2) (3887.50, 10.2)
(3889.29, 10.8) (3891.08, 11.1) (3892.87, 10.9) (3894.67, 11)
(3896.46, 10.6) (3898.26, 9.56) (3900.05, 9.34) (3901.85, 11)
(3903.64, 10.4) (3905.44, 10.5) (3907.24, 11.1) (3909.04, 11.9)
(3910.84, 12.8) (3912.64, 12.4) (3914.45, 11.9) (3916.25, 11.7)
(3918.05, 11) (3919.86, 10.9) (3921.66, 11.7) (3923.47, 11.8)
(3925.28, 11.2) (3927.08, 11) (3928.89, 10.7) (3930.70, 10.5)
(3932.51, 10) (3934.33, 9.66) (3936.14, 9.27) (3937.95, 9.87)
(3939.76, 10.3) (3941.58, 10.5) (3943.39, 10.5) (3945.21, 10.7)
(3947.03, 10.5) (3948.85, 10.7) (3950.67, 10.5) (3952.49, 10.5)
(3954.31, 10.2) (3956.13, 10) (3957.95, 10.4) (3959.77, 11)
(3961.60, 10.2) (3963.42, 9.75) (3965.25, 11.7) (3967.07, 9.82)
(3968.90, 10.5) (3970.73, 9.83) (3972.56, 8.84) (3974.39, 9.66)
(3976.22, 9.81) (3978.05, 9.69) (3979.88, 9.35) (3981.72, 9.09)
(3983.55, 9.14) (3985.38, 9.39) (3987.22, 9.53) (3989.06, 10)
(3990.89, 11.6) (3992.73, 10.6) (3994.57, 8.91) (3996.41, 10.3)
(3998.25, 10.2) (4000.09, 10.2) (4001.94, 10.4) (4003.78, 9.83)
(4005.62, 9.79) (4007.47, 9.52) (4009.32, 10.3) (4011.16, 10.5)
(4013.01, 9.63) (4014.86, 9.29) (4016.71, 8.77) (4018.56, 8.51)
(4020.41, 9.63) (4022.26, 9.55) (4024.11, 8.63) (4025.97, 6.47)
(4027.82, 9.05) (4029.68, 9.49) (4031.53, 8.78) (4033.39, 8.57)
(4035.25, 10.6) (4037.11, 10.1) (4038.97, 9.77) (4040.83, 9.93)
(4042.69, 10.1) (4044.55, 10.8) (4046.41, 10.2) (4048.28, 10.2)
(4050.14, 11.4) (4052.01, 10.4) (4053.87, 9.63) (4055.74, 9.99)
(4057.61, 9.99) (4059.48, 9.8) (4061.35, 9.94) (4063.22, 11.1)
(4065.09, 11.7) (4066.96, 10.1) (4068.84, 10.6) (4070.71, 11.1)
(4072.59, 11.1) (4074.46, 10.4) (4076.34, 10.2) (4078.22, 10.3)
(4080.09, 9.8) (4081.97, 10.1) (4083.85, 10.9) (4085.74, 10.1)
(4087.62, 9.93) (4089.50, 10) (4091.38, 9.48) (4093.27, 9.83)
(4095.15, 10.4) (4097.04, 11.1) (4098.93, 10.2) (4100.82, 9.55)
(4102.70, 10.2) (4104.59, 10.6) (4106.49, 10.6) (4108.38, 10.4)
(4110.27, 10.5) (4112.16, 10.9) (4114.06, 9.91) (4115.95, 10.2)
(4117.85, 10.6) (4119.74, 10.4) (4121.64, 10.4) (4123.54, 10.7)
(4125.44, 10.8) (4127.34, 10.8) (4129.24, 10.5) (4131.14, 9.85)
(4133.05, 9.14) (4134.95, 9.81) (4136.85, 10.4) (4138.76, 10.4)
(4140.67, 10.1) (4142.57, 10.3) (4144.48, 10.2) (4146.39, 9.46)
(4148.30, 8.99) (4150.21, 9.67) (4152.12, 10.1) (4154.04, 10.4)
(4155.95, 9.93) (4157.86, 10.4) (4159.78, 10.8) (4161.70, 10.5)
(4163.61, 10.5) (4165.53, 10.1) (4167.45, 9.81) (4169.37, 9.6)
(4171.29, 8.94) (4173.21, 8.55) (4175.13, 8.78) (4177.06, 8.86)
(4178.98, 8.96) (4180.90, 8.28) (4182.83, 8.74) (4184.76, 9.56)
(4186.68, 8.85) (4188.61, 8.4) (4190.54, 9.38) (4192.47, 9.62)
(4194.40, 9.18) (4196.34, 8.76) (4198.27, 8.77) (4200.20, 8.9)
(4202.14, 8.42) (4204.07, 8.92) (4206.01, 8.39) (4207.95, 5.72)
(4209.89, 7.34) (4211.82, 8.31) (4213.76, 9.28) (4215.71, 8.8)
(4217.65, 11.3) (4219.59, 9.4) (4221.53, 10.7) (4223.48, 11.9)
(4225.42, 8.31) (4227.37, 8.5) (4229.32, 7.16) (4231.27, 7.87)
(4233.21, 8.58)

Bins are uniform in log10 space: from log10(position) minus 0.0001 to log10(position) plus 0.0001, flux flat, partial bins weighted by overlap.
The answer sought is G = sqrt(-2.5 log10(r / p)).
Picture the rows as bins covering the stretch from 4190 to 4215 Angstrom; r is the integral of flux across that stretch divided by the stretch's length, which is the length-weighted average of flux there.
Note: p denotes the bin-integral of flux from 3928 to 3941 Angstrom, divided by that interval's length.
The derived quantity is 0.42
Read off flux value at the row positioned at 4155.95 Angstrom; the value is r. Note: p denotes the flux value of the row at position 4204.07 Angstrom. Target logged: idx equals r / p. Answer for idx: 1.11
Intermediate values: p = 8.92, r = 9.93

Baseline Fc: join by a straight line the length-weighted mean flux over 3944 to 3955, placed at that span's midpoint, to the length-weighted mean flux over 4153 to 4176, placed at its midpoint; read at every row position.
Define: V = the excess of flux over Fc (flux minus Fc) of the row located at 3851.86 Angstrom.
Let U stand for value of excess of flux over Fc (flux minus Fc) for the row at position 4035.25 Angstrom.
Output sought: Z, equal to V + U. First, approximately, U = 0.35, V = 0.7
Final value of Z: 1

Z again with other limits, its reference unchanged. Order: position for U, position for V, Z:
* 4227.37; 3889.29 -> -1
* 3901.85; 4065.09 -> 2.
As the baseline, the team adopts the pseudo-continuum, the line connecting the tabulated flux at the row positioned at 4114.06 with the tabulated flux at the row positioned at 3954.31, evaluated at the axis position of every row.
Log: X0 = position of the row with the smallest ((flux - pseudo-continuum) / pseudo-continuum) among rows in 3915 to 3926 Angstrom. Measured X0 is 3919.86 Angstrom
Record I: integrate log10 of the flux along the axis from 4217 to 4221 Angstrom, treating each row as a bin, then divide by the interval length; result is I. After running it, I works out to 1.01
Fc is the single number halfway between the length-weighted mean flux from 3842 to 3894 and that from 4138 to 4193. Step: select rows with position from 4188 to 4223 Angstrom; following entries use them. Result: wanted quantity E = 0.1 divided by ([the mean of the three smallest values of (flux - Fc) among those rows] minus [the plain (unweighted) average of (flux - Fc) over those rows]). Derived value -0.06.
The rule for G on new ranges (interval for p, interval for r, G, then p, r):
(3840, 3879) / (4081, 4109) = 0.37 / 11.6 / 10.2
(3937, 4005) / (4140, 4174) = 0.14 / 10.1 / 9.9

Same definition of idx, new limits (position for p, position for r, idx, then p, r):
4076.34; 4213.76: 0.91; 10.2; 9.28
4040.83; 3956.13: 1.01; 9.93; 10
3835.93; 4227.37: 0.77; 11.1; 8.5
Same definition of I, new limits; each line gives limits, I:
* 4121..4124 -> 1.02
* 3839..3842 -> 1.04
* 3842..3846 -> 1.05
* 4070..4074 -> 1.04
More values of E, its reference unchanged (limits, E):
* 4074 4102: -0.18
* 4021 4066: -0.05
